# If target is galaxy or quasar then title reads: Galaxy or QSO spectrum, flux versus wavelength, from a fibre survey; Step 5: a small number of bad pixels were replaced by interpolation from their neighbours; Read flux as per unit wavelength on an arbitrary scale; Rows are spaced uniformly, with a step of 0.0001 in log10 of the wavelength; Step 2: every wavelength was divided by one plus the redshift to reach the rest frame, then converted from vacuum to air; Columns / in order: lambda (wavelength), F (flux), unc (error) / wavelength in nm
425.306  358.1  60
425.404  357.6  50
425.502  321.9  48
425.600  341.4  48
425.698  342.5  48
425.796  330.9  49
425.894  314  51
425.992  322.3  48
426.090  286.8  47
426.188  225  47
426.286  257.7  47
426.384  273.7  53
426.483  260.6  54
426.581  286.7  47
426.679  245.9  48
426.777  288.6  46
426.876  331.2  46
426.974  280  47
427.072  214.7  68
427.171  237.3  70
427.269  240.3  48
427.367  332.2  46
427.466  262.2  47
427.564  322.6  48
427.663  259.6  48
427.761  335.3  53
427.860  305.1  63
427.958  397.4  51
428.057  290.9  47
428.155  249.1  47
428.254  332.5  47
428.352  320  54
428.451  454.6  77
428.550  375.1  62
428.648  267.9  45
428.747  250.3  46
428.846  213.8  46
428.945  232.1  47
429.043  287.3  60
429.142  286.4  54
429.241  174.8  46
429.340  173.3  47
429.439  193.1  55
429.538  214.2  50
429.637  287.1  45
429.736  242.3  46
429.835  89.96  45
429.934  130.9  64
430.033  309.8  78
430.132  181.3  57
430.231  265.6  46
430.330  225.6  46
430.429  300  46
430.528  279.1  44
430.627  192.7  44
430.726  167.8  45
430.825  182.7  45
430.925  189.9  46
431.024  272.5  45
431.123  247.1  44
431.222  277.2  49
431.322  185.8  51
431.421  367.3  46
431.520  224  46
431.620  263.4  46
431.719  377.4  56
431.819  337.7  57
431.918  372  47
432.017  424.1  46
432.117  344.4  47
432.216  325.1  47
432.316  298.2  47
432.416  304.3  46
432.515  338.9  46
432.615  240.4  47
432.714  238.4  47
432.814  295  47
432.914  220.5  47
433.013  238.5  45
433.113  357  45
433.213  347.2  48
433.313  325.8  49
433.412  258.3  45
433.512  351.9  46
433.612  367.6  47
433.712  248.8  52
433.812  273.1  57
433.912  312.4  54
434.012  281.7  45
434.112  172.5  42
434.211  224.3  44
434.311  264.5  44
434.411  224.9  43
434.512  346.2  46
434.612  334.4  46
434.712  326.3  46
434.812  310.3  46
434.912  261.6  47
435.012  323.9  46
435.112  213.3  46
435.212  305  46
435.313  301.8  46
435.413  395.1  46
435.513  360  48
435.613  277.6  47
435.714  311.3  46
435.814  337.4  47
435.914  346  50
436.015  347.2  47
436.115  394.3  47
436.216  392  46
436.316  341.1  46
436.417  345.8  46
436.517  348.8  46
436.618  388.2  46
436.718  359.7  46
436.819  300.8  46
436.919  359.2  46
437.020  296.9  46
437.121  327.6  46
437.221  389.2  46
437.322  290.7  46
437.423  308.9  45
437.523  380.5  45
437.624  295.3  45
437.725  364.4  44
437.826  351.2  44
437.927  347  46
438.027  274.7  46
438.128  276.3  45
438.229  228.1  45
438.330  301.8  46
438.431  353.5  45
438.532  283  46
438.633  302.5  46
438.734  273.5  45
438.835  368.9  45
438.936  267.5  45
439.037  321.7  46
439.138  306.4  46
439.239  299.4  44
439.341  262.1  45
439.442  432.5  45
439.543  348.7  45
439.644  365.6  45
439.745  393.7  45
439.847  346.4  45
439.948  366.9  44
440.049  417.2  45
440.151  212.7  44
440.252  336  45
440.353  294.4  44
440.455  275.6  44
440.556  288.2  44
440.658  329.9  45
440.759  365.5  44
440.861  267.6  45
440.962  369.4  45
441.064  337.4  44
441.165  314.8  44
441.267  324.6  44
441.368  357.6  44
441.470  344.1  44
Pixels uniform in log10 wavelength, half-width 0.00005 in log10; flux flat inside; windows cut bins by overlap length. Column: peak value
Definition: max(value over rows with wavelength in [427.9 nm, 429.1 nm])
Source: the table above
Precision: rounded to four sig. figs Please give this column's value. 454.6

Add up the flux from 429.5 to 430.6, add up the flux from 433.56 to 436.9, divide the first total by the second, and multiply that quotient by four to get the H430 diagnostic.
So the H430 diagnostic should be 1.0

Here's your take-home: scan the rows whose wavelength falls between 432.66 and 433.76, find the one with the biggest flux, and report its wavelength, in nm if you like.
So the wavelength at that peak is 433.612 nm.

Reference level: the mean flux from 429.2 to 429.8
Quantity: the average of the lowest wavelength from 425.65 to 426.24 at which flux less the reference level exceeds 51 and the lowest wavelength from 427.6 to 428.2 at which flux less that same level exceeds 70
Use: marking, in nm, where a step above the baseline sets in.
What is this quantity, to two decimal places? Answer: 426.73 nm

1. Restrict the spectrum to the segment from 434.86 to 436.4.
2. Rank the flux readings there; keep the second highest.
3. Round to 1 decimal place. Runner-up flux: 394.3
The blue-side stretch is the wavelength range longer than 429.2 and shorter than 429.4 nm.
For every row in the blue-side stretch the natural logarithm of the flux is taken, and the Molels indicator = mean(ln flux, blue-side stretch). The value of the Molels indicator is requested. 5.16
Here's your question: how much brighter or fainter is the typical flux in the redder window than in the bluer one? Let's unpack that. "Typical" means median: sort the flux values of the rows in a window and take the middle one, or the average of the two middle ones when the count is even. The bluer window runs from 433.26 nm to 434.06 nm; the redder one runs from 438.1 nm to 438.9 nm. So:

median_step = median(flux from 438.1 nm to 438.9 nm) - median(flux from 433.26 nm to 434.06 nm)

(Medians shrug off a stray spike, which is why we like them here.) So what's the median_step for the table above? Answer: -5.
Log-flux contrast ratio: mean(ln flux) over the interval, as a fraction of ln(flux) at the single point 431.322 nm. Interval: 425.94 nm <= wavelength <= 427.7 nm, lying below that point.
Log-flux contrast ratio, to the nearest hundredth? 1.07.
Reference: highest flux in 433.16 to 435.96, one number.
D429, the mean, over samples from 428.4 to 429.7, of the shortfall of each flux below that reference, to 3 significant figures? 133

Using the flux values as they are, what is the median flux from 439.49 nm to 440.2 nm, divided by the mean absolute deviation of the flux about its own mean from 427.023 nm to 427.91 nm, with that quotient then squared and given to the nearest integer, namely 84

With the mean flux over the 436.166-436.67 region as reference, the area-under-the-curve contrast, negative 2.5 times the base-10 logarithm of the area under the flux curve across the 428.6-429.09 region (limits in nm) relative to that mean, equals 1.2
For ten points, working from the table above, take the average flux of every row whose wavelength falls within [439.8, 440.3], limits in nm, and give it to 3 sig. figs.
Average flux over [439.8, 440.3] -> 336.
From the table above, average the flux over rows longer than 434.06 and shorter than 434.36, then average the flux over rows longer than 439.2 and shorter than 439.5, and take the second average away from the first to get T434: -111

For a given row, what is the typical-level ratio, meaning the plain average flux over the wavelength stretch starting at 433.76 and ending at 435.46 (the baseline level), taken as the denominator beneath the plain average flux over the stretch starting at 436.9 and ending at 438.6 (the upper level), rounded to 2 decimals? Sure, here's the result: 1.11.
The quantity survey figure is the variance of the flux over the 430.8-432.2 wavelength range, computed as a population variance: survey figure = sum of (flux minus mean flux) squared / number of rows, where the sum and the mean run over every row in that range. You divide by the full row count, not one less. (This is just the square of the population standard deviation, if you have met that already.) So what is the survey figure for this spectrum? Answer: 5951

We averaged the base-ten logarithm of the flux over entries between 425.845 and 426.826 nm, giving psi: 2.44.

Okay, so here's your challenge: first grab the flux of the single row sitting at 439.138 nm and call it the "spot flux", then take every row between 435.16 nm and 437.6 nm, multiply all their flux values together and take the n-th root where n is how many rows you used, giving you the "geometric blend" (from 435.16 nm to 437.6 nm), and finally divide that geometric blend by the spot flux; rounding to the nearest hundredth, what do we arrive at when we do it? 1.11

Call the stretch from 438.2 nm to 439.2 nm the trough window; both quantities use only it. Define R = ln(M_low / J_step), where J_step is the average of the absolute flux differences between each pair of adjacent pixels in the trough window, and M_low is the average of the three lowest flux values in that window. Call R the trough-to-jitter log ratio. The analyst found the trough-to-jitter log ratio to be 1.5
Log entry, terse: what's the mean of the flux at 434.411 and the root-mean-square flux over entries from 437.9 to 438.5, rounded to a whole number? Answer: 262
